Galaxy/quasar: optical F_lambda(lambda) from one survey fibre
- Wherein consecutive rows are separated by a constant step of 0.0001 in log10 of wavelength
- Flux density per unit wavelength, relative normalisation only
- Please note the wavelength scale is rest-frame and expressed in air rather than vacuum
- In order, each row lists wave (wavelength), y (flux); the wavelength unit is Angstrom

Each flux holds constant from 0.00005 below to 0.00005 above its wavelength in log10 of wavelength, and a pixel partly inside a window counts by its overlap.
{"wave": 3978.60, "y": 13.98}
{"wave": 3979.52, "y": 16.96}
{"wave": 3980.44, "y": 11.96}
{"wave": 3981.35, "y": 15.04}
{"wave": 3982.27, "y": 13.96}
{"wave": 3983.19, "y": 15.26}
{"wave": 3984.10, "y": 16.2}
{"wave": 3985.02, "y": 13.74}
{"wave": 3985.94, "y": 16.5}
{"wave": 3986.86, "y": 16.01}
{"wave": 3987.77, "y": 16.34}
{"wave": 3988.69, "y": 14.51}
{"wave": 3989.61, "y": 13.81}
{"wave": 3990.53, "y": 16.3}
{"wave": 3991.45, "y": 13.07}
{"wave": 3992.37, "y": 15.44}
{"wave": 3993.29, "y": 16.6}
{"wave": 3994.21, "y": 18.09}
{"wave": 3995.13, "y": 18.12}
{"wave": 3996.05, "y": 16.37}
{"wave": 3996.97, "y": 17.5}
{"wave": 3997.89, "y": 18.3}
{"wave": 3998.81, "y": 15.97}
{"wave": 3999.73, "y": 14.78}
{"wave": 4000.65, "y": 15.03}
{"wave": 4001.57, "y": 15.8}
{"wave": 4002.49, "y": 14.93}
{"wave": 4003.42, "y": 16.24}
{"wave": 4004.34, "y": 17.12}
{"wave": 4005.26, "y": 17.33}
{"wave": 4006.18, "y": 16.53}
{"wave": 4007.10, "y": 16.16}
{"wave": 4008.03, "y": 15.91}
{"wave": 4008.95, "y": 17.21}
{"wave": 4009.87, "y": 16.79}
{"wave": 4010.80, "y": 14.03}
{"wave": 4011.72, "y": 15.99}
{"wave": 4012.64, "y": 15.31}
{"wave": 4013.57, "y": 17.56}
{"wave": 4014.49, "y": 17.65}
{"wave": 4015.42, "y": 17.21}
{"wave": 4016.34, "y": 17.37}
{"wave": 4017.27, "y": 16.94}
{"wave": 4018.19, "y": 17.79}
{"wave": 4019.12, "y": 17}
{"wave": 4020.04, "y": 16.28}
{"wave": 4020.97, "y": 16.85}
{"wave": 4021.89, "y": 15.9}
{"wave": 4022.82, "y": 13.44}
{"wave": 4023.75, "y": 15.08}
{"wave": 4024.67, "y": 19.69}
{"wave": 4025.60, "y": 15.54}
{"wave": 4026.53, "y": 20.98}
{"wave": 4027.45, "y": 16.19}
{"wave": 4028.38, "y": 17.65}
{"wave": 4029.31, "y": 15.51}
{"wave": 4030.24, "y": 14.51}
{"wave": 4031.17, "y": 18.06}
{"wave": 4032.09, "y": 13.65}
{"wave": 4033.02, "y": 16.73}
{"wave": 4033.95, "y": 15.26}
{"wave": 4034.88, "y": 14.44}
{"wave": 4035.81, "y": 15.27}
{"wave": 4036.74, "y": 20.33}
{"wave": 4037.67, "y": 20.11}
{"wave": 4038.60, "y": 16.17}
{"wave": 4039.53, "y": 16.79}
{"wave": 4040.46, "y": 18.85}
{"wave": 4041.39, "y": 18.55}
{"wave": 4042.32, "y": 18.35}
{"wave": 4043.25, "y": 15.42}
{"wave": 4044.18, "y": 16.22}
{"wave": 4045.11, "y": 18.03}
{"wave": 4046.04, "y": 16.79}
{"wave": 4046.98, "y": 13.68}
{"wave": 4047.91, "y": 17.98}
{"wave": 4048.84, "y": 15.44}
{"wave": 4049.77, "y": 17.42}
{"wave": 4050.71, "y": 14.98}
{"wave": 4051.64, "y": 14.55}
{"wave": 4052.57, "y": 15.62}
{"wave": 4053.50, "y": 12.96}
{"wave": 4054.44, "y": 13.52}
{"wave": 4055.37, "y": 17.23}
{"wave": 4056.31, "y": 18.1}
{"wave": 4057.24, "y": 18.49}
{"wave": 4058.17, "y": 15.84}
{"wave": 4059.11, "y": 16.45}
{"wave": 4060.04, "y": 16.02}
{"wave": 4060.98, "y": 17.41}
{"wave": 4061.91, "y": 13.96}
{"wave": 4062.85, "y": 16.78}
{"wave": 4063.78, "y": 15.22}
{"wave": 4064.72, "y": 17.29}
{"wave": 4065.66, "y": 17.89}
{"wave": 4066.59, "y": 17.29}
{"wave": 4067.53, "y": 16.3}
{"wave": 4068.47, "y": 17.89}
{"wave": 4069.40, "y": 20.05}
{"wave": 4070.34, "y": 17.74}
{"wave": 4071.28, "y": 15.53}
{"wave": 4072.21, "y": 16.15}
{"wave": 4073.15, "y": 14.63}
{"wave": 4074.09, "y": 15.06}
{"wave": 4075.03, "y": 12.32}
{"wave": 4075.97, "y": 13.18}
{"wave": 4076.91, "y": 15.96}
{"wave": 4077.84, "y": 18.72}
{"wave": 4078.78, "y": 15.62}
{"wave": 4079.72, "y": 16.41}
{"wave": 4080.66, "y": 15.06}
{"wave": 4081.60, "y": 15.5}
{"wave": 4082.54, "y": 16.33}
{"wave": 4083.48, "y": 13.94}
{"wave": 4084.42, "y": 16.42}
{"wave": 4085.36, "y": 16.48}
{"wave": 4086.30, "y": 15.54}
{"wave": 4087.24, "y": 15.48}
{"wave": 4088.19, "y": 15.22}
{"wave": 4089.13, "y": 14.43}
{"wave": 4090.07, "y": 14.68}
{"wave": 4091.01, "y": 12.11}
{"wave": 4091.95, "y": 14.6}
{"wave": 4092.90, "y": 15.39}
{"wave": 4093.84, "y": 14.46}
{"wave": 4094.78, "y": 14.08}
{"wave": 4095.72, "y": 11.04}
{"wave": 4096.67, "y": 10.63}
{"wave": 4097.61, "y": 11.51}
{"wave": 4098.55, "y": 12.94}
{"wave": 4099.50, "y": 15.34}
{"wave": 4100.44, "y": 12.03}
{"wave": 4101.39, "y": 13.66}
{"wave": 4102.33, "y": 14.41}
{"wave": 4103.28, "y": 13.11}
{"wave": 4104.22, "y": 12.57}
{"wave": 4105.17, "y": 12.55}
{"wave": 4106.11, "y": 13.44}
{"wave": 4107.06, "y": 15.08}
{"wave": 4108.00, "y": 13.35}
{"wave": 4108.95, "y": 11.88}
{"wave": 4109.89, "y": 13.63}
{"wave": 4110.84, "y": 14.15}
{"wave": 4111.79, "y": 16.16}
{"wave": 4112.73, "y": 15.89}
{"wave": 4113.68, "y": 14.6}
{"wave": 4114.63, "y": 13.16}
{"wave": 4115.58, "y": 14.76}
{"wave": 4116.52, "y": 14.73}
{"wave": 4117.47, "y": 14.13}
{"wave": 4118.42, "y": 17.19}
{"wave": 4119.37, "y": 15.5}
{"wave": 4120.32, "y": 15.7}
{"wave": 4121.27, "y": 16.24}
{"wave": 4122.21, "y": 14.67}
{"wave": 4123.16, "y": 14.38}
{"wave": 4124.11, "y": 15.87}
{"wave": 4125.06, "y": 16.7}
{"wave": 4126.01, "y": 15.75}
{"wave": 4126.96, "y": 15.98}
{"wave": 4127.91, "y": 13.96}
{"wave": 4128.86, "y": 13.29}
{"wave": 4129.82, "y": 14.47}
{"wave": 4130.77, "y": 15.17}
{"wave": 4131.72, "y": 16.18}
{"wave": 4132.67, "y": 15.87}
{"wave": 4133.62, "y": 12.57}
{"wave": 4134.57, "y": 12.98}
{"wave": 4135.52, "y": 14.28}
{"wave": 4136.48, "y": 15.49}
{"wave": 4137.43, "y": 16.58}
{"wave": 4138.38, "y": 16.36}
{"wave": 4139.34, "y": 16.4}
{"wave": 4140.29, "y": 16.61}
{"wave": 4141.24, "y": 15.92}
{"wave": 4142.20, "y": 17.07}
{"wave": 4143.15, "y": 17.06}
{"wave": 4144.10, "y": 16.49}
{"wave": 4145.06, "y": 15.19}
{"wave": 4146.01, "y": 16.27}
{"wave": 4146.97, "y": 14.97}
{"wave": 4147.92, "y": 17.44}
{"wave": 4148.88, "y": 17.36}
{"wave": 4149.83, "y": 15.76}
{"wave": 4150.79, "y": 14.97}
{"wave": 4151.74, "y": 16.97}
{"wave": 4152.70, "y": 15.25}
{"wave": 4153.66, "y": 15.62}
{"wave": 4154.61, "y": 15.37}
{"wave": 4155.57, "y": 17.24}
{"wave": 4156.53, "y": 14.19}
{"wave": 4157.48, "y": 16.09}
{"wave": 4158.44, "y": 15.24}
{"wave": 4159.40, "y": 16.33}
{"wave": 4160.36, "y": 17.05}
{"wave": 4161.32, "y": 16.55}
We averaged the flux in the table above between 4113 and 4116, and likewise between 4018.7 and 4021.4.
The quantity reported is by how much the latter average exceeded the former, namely 2.5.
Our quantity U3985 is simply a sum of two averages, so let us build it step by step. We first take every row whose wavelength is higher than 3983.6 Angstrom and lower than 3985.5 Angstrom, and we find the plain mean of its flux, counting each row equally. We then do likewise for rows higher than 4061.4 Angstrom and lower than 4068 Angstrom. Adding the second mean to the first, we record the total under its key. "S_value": 31.4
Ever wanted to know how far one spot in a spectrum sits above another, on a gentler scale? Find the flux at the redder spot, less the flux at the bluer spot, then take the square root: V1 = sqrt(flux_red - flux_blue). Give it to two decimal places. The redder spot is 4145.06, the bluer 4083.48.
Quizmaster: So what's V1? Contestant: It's 1.12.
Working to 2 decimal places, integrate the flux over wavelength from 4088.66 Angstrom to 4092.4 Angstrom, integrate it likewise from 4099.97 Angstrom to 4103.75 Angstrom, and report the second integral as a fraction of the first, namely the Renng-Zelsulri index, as 0.96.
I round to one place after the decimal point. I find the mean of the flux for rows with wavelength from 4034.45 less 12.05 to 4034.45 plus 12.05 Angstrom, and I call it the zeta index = 16.8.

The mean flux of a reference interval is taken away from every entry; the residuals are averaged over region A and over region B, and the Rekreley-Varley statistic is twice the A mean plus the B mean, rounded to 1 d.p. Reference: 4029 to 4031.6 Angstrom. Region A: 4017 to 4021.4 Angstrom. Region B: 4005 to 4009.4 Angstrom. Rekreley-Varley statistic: 2.5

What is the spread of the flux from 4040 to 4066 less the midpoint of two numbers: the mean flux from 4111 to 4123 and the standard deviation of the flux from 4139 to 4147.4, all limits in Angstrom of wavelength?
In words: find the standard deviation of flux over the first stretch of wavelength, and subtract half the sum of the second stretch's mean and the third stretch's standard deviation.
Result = -6.3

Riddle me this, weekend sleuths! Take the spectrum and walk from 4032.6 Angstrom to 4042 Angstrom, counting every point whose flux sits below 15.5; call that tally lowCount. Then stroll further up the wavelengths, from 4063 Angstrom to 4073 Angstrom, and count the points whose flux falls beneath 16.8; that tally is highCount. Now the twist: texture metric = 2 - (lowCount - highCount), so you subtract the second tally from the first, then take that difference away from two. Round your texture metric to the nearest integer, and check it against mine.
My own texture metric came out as 3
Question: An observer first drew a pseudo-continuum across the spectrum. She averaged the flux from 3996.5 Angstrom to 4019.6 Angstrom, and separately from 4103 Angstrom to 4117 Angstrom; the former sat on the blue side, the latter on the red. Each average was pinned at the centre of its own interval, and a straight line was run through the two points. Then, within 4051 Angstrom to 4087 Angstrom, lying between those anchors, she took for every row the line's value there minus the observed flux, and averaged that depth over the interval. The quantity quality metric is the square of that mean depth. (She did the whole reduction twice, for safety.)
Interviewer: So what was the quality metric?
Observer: 1.1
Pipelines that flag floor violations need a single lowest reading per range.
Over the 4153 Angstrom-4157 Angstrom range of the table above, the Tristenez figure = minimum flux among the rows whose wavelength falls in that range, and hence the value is 14.19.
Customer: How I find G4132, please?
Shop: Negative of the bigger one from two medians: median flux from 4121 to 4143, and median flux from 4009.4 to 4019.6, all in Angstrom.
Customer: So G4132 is -17.0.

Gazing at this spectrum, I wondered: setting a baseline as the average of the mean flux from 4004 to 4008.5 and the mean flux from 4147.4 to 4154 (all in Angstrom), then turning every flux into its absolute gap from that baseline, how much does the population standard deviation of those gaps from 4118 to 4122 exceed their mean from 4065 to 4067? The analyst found -0.9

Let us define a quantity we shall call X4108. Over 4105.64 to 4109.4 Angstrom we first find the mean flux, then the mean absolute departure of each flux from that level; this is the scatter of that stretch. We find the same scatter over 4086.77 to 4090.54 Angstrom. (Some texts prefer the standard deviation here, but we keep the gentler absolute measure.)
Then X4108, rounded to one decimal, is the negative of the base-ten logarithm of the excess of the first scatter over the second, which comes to 0.4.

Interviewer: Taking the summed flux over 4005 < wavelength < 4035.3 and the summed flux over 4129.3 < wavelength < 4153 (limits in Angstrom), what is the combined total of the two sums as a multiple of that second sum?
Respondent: 2.38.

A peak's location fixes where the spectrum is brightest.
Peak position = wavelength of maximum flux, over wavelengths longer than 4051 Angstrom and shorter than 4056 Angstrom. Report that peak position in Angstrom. 4055.37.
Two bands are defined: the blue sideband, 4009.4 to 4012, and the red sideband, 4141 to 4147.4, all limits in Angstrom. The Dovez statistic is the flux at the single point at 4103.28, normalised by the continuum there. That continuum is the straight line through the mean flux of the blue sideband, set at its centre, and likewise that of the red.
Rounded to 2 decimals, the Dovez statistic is 0.82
